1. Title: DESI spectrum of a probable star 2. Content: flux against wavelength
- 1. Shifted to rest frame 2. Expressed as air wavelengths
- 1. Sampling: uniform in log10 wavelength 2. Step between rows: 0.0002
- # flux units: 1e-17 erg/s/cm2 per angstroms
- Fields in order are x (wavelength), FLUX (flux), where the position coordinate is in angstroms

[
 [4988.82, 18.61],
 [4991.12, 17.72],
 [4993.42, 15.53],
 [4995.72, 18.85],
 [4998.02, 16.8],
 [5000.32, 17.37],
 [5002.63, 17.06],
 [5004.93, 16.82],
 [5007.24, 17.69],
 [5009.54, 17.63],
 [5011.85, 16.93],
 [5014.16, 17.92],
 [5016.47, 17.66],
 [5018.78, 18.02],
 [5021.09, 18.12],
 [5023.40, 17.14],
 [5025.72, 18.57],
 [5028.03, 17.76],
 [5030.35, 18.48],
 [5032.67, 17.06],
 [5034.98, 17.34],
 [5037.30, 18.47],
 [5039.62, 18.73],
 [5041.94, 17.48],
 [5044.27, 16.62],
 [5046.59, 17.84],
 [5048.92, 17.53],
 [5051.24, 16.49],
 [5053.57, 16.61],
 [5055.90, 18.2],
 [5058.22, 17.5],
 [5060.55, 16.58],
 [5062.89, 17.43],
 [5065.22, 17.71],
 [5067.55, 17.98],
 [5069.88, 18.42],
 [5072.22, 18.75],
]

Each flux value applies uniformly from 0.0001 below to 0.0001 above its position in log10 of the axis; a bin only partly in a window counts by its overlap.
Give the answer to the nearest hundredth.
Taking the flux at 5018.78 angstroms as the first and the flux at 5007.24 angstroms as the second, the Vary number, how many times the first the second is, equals 0.98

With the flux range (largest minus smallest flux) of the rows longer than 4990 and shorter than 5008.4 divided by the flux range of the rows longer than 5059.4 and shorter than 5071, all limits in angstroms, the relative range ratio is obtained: 1.8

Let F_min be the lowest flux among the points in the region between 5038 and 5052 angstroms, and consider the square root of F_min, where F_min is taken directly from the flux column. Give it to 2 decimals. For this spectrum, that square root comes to 4.06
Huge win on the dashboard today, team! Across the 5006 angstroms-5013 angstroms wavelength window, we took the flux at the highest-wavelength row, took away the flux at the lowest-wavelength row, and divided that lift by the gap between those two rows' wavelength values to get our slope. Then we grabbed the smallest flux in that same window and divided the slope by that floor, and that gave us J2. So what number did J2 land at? -0.010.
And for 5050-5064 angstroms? 0.005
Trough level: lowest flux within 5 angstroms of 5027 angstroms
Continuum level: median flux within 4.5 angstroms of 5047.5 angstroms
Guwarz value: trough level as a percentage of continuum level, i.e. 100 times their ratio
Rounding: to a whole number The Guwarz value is 100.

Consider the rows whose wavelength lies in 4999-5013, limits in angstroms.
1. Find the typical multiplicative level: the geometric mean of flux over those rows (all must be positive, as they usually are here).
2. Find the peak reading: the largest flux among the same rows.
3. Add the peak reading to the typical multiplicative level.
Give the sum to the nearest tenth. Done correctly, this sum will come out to 34.9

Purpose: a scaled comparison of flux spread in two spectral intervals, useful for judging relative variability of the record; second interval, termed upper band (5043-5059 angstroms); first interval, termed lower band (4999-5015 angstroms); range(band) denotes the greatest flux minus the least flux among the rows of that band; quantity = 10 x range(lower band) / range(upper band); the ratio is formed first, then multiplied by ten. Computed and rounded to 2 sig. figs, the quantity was 6.4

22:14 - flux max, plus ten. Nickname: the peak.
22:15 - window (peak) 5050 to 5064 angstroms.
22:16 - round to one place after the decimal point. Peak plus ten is 28.2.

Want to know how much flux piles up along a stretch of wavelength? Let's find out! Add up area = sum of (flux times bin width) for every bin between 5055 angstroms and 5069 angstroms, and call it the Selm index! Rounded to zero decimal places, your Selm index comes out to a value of 246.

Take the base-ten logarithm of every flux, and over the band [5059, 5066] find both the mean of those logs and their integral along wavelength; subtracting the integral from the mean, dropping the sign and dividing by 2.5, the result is 3.0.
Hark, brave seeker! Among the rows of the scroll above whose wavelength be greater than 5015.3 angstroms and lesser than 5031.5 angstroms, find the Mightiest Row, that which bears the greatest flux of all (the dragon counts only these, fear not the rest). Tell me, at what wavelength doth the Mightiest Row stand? 5025.72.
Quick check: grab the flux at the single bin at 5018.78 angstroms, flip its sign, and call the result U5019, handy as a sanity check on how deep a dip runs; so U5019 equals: -18.0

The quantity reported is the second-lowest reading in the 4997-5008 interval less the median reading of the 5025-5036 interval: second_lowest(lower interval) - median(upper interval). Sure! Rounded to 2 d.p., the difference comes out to -0.94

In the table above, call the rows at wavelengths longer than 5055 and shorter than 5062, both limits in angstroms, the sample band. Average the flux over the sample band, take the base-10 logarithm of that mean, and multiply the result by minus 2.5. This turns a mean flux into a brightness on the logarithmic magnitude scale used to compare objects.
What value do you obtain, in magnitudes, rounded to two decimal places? -3.10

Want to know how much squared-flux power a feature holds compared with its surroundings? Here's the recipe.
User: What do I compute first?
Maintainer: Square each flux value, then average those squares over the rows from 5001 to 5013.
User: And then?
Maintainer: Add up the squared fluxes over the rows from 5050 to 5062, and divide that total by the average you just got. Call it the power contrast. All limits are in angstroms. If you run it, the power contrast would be 4.92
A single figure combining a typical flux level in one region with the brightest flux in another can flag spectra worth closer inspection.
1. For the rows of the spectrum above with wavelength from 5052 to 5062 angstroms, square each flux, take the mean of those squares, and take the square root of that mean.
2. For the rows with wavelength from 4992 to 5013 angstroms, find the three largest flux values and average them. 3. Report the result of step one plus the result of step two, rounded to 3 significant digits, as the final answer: 35.3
